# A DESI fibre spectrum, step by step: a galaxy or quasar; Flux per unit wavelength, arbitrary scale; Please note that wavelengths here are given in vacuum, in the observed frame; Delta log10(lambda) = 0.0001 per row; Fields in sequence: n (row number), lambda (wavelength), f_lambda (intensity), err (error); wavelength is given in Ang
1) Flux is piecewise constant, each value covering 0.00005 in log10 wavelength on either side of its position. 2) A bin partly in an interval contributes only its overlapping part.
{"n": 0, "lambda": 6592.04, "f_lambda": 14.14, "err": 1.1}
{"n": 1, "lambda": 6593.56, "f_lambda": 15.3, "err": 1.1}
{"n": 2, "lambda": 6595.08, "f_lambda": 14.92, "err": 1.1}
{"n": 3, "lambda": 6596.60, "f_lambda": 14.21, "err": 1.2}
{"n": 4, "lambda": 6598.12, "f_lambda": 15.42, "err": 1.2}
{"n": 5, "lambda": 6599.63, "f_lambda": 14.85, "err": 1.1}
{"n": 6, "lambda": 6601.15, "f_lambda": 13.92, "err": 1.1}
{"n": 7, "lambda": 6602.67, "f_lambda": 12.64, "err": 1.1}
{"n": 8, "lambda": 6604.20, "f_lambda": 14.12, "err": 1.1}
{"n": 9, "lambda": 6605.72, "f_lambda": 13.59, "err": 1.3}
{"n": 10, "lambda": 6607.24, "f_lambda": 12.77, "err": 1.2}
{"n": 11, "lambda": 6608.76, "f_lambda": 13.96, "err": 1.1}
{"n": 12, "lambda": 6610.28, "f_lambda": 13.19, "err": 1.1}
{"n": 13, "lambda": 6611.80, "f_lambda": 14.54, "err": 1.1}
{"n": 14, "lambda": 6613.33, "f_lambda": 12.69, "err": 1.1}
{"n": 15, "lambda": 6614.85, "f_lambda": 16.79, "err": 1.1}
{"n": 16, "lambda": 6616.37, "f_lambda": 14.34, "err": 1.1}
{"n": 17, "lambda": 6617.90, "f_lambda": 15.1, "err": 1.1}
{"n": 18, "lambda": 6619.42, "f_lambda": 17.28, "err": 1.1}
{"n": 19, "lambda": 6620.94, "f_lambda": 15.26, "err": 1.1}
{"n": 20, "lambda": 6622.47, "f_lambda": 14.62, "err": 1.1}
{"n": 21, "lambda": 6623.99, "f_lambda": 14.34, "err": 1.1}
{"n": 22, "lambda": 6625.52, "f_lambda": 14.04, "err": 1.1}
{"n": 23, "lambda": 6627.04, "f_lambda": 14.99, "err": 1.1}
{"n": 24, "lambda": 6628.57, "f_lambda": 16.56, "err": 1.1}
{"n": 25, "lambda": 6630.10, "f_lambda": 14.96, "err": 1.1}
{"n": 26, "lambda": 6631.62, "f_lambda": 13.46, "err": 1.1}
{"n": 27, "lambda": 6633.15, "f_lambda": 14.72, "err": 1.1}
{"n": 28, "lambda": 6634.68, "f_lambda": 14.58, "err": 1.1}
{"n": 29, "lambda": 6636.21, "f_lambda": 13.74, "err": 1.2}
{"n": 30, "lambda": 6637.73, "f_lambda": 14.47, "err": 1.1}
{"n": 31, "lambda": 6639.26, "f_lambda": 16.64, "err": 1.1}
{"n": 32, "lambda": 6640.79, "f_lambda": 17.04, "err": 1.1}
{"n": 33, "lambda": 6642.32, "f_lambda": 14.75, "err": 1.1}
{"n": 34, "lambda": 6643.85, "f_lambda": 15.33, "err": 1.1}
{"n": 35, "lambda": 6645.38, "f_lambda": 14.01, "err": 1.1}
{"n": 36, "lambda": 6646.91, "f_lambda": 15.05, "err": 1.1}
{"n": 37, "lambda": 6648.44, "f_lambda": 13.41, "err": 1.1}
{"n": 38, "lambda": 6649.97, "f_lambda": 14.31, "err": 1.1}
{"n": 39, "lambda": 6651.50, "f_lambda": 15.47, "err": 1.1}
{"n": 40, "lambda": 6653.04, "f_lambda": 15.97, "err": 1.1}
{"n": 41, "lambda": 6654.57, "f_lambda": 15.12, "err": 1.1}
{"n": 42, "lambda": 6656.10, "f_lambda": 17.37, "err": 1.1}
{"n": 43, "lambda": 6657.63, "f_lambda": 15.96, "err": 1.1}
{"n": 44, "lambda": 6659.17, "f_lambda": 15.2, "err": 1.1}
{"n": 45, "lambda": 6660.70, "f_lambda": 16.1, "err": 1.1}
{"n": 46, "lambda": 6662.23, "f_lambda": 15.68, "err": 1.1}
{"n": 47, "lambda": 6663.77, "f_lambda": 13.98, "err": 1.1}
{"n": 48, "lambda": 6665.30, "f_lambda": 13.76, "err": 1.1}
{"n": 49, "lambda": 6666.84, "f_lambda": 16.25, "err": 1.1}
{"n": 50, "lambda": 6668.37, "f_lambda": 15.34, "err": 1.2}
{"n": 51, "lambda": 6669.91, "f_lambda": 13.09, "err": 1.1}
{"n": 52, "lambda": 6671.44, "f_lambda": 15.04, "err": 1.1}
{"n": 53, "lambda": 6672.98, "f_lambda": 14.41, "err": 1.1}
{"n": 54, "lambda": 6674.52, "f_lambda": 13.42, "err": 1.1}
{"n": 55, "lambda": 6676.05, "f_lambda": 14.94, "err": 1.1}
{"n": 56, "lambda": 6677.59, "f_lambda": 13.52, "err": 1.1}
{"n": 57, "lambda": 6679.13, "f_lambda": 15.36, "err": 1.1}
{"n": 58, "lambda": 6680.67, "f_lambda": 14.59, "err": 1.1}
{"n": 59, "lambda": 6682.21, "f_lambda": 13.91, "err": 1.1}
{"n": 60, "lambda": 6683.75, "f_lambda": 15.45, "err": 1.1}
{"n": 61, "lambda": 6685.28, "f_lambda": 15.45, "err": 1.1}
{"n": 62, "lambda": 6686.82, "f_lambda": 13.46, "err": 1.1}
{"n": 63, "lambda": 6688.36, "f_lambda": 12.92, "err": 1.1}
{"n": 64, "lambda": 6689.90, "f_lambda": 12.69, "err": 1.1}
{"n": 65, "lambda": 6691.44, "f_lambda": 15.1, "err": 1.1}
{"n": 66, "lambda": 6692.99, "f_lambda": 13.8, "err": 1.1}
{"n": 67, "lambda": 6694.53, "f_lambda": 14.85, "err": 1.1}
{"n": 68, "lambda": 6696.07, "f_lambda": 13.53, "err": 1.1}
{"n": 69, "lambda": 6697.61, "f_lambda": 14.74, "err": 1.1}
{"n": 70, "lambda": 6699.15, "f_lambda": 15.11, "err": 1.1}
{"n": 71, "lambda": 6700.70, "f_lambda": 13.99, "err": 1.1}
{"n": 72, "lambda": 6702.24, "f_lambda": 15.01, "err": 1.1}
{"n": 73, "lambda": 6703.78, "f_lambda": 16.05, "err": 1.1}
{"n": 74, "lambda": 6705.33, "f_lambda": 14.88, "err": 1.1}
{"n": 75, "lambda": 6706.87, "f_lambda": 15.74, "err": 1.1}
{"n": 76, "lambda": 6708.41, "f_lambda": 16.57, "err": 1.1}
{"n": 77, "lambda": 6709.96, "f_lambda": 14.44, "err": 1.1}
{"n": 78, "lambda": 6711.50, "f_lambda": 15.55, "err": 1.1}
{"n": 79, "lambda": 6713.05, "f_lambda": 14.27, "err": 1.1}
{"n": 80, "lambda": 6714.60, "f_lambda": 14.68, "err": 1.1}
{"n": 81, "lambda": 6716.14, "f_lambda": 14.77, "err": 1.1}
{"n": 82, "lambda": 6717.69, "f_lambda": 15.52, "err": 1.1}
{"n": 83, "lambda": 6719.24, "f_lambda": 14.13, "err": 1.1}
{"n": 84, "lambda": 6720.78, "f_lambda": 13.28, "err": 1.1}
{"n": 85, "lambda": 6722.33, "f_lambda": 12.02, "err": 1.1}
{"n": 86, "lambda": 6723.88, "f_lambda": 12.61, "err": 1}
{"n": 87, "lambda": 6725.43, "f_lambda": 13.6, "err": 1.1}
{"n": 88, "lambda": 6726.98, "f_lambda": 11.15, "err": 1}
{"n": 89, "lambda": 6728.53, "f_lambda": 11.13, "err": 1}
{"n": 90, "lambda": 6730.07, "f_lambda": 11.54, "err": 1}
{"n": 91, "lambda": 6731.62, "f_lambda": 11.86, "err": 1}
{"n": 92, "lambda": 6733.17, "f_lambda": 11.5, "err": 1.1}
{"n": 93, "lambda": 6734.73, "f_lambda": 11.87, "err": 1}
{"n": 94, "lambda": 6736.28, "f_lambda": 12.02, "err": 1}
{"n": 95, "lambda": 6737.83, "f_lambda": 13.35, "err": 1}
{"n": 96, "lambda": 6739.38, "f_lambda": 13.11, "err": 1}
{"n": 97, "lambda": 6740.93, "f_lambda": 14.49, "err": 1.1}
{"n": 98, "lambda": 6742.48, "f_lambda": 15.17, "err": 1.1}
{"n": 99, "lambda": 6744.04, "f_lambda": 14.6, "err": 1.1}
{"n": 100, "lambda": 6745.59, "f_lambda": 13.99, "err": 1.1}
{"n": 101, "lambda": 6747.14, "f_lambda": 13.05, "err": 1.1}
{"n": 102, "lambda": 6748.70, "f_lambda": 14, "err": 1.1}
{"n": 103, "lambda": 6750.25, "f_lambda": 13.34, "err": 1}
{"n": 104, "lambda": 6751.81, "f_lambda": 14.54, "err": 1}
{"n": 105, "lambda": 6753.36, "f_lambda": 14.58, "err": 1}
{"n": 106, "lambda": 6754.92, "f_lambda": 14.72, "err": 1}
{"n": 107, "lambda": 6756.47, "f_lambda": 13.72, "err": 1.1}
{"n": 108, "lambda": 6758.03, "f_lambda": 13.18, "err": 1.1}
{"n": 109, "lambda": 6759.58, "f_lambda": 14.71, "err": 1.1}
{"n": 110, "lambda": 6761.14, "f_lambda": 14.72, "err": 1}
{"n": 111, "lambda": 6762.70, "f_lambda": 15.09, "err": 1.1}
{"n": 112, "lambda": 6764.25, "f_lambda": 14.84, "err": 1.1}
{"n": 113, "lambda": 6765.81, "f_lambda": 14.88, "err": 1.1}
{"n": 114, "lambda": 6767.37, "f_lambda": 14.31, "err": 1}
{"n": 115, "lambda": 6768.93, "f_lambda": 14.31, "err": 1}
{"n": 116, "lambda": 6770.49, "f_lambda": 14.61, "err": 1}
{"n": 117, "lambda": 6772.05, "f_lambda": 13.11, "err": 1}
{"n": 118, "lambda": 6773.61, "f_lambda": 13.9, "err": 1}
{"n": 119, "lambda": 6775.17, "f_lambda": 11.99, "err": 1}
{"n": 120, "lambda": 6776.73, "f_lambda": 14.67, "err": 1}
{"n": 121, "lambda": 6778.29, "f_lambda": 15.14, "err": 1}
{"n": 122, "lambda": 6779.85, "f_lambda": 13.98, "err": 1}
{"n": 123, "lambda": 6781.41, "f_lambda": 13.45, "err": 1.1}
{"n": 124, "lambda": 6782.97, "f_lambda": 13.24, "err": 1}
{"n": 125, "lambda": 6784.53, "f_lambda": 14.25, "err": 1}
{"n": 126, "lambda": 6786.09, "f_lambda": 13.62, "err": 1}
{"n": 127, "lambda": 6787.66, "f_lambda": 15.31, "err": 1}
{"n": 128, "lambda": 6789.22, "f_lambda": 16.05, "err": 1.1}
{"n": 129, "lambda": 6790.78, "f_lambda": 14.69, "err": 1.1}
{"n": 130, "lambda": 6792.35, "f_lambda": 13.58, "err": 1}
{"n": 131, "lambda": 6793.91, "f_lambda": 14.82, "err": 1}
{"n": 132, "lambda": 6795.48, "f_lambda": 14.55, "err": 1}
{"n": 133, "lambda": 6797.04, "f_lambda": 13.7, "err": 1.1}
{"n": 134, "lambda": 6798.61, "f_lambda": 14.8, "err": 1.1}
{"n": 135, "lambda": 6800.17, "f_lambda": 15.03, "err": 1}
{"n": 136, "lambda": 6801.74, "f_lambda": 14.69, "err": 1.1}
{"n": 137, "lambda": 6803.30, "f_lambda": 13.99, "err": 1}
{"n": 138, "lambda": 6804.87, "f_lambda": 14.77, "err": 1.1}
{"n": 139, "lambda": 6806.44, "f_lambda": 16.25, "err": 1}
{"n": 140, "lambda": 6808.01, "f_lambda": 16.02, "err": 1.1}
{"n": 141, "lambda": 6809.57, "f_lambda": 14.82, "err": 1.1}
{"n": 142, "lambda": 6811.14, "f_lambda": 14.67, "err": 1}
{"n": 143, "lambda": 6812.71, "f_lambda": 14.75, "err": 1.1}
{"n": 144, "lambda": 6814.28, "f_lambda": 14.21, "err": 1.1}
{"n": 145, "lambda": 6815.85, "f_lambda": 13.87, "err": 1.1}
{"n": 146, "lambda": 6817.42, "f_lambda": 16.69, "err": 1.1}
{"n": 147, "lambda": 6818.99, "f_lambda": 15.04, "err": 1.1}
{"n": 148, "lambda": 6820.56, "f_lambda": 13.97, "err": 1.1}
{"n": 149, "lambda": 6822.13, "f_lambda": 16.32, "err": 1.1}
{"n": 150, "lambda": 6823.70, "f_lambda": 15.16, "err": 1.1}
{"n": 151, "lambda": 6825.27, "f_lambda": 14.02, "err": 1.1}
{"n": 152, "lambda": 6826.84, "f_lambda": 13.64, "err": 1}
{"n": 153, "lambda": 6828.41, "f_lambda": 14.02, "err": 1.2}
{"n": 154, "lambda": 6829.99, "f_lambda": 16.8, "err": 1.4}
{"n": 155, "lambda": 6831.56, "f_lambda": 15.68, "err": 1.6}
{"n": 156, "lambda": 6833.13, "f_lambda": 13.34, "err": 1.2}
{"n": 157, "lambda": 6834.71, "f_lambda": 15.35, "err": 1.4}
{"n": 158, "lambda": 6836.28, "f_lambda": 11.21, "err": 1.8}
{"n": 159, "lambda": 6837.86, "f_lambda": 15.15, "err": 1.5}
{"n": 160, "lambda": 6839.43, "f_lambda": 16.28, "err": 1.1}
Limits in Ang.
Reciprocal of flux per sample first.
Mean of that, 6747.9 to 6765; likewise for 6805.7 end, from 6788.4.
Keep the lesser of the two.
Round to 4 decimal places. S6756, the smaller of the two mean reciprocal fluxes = 0.0686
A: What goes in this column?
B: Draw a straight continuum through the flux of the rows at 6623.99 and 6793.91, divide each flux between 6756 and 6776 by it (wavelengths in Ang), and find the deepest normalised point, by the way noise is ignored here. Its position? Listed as 6775.17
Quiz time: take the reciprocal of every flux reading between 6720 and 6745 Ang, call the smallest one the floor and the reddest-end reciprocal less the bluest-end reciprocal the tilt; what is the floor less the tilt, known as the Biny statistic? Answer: 0.073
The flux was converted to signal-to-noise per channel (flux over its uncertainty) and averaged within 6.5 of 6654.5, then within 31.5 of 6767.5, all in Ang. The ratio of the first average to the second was 1.03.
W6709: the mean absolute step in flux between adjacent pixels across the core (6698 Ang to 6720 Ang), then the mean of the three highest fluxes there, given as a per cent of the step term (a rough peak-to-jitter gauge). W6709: 1588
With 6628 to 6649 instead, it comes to 1404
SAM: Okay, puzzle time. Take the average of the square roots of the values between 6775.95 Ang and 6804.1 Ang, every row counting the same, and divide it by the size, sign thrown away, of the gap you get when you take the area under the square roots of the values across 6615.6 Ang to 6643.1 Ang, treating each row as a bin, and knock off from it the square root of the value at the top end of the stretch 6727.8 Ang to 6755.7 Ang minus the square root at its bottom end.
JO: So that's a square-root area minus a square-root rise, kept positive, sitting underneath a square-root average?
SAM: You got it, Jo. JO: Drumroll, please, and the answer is 0.0358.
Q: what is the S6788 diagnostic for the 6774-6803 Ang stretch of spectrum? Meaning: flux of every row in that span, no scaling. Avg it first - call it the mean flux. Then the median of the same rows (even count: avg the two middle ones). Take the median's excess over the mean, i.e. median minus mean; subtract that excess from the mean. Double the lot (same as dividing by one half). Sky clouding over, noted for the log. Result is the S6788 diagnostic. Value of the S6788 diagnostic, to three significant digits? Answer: 28.0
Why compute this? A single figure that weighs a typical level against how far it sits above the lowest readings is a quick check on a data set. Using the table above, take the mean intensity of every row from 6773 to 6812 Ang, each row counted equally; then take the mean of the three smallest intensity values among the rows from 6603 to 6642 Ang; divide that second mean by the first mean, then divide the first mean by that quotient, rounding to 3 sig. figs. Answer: 16.3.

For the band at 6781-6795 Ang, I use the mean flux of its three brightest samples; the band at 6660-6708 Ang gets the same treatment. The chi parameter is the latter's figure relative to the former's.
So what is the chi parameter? 1.05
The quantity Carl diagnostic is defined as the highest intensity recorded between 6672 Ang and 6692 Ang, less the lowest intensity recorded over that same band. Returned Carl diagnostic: 2.8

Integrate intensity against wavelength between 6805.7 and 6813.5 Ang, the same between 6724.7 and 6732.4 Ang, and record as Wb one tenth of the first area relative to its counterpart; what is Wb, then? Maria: 0.131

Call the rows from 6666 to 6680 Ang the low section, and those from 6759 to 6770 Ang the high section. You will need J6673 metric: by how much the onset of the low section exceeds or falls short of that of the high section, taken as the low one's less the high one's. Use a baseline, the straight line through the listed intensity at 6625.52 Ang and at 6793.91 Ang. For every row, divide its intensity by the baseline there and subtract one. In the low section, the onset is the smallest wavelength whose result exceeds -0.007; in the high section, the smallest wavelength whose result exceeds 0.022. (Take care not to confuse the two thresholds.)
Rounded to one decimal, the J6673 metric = -95.9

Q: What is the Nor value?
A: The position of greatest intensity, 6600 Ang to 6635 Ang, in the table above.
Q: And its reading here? 6619.42 Ang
